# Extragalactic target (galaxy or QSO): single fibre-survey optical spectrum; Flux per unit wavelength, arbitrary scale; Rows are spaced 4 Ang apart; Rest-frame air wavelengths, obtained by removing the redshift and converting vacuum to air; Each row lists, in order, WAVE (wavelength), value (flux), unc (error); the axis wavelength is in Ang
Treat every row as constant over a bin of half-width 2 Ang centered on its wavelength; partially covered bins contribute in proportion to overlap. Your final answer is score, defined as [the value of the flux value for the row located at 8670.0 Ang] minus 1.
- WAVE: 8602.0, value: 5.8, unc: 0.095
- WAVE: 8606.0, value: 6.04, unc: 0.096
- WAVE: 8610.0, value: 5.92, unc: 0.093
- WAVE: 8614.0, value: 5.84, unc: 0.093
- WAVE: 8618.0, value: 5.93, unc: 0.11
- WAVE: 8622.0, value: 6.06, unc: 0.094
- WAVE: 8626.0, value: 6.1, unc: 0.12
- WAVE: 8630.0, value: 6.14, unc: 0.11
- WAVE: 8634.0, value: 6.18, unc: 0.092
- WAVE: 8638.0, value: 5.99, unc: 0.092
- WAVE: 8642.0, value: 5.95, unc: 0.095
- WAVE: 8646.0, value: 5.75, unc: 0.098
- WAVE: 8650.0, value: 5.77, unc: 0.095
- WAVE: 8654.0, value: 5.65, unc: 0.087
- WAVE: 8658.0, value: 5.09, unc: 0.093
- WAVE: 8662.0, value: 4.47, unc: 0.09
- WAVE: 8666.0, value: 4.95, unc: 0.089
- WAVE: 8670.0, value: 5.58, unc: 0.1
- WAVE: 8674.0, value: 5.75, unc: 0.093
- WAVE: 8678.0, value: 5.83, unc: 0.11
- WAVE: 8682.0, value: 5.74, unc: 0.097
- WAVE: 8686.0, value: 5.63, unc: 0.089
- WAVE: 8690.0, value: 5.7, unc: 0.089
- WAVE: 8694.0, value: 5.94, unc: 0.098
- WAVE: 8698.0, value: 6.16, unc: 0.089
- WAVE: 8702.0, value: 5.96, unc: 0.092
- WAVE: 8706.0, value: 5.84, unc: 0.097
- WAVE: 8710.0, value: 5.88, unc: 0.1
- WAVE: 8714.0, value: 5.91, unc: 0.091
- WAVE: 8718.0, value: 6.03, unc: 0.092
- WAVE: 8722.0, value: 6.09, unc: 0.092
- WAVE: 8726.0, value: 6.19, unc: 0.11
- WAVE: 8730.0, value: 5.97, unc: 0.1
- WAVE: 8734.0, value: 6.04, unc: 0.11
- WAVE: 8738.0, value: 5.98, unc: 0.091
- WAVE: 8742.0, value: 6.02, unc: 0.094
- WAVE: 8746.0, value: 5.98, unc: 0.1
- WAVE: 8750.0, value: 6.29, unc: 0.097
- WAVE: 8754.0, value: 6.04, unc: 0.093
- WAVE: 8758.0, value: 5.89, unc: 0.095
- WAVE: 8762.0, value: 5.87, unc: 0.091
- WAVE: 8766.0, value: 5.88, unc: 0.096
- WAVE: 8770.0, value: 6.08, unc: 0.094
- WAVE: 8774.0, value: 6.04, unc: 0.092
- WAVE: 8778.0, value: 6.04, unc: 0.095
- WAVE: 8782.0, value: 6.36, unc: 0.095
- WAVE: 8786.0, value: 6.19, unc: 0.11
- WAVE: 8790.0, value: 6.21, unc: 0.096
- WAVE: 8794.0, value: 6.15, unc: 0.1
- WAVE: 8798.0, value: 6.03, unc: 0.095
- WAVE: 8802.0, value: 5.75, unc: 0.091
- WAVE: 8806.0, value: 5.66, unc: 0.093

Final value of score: 4.58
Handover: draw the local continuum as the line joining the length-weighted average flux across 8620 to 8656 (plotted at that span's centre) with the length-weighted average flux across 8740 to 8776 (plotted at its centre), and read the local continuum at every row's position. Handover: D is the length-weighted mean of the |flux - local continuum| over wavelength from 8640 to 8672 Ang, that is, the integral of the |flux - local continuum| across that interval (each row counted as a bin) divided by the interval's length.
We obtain 0.56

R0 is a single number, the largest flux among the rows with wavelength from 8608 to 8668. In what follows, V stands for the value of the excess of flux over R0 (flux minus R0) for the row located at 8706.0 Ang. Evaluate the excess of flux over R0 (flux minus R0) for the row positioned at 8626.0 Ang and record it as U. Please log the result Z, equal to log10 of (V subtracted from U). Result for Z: -0.59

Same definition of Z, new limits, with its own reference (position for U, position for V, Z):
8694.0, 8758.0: -1.30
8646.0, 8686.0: -0.92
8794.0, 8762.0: -0.55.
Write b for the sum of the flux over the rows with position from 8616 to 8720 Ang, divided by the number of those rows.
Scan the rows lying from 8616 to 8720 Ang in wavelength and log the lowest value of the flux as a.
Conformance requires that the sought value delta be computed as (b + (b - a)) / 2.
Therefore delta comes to 3.53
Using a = 4.47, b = 5.77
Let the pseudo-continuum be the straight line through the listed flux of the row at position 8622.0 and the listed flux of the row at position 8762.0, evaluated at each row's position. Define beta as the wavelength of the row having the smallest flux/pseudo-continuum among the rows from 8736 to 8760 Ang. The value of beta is 8758.0 Ang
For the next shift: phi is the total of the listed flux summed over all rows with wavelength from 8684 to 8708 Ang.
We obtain 35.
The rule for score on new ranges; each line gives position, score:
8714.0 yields 4.91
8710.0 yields 4.88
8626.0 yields 5.10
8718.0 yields 5.03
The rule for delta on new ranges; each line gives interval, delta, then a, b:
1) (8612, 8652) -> 3.10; 5.75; 5.97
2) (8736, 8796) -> 3.13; 5.87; 6.07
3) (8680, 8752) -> 3.15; 5.63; 5.96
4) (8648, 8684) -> 3.19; 4.47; 5.43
